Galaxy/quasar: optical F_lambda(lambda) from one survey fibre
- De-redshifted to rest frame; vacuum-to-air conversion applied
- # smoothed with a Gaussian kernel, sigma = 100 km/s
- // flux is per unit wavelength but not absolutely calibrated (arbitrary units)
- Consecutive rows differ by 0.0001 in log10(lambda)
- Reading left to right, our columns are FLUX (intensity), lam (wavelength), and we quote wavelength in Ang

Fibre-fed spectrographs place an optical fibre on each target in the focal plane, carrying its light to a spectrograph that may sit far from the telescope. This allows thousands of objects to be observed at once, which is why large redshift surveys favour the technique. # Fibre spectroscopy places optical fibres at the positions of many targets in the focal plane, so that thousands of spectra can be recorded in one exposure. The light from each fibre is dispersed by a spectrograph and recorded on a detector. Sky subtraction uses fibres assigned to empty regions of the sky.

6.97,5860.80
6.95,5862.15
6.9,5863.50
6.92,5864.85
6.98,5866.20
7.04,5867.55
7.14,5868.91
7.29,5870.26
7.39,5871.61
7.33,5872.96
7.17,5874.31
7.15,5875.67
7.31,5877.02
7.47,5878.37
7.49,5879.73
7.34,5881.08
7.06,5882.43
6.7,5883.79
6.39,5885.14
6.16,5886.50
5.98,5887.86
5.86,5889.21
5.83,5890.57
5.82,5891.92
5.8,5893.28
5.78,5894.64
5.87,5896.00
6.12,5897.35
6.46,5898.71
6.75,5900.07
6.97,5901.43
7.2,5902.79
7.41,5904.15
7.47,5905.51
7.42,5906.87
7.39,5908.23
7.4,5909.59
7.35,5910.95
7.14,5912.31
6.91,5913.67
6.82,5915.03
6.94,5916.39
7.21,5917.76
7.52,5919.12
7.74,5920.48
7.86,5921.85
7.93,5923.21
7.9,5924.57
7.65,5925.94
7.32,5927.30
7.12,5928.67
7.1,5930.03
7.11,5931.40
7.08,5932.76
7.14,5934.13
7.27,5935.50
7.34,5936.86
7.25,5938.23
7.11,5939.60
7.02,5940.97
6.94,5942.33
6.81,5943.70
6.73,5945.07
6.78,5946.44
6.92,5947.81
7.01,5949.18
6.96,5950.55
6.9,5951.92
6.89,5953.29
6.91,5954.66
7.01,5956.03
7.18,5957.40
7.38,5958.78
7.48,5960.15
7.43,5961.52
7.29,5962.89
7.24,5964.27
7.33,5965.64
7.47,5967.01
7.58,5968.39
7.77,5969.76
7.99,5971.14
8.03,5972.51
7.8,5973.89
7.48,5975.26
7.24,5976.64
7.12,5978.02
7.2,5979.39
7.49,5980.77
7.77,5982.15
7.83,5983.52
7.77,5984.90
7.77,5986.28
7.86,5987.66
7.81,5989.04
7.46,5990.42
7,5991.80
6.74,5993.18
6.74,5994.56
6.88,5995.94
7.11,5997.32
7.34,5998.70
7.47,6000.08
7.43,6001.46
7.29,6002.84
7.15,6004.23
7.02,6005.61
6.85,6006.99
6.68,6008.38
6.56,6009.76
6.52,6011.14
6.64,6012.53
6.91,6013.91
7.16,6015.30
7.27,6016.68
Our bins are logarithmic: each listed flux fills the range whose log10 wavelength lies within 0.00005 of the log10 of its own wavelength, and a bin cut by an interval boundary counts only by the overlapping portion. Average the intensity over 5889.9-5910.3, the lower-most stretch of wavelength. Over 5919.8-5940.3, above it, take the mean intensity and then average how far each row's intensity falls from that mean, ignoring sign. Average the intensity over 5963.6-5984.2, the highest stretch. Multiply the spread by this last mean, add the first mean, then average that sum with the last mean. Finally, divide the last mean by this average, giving 0.926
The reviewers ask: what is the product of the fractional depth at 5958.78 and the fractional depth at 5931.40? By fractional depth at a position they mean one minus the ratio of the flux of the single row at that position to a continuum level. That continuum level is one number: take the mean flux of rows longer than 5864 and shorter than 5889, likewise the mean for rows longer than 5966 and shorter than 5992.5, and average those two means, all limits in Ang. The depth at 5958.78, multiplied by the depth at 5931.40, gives -0.0003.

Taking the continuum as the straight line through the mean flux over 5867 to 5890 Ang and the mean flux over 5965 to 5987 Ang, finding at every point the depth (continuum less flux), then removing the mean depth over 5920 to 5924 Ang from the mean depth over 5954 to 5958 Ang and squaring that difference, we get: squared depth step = 1.1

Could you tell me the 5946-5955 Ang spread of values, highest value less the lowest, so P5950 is 0.2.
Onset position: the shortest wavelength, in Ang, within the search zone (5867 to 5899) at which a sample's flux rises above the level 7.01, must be 5867.55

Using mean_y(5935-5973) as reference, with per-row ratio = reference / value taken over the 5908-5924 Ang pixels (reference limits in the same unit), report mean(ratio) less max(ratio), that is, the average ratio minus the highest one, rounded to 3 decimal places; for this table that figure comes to -0.074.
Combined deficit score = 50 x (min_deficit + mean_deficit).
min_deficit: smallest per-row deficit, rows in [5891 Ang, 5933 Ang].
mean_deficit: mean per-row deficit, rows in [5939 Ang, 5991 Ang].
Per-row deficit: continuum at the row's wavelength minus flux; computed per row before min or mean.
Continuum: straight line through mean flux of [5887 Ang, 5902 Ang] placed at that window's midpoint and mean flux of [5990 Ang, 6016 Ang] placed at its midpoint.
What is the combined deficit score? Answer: -112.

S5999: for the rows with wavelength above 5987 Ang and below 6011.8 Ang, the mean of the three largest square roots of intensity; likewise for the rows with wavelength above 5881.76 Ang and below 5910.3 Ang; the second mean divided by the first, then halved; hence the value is 0.491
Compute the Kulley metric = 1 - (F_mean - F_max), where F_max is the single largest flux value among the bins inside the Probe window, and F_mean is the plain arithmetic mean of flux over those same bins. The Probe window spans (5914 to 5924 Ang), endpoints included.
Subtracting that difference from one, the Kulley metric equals 1.5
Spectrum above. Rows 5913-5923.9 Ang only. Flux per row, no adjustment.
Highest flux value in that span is 7.93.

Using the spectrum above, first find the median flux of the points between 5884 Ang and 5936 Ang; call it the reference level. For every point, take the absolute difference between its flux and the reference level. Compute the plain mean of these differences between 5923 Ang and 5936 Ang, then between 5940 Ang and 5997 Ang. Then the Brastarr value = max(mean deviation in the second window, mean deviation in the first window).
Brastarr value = 0.35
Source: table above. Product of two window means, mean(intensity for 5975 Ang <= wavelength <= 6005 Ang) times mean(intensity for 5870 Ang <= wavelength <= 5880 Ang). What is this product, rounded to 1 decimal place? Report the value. 53.9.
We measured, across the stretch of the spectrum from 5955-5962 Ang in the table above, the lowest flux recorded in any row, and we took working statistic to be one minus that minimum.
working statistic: -6.0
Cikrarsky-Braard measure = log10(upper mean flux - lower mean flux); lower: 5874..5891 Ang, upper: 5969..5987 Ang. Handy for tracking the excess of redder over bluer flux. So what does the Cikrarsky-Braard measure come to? -0.06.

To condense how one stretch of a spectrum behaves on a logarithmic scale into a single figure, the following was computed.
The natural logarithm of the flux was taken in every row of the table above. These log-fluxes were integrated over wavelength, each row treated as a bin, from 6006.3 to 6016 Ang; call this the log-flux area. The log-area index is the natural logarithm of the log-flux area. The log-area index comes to 2.92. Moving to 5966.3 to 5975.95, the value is 2.98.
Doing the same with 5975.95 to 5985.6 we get 2.97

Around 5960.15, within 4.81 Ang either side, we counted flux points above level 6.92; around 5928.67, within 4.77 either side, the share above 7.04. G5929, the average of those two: 4.0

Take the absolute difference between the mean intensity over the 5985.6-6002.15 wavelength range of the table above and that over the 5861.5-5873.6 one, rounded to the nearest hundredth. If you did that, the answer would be 0.20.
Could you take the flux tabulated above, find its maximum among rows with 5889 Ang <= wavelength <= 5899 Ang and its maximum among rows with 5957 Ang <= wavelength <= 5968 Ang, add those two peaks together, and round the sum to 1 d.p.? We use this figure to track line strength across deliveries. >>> 13.9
